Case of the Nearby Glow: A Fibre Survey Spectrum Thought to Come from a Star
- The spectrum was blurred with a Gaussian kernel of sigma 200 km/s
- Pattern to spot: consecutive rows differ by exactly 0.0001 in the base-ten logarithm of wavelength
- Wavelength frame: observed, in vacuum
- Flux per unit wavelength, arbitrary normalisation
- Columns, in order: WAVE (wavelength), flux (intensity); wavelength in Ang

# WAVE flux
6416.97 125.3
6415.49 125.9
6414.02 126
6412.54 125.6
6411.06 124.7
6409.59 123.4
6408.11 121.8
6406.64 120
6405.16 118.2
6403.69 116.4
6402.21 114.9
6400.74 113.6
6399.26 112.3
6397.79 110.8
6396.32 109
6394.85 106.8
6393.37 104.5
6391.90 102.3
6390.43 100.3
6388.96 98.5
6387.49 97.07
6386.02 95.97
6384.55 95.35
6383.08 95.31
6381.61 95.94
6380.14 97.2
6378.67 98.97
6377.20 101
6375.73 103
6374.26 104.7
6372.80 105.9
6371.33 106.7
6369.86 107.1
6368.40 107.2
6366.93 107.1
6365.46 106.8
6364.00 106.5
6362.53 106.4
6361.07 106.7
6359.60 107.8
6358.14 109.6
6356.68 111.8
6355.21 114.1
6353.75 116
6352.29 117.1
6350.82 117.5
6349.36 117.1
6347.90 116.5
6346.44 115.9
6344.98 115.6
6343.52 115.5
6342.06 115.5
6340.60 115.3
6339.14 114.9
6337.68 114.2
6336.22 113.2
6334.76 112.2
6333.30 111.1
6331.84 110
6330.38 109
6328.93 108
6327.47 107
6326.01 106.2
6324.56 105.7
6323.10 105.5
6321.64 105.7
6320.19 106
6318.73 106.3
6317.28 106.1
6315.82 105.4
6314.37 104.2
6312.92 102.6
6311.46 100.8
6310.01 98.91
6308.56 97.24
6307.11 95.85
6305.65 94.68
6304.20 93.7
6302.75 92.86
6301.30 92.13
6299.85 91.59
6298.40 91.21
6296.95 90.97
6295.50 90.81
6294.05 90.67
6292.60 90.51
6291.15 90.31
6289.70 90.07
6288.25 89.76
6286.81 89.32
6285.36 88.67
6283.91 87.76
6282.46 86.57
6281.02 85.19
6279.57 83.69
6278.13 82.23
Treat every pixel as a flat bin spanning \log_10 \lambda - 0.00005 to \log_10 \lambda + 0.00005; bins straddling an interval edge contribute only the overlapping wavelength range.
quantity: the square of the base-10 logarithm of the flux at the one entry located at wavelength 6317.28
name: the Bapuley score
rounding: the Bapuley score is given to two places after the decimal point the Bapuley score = 4.10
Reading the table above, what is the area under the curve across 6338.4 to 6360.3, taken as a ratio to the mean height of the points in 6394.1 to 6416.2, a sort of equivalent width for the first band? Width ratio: 21.3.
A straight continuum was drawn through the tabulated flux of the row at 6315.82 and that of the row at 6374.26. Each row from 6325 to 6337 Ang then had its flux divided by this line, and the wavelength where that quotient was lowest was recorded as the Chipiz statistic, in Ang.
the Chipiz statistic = 6326.01 Ang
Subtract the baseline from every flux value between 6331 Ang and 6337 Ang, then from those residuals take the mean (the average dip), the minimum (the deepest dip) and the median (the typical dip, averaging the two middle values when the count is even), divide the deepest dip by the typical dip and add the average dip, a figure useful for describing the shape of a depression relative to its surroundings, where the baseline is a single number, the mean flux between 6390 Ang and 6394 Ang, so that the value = 10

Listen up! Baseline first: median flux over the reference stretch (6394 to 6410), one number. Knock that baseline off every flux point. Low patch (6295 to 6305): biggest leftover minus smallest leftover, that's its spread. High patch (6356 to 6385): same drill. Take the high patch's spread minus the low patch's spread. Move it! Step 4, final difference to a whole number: 14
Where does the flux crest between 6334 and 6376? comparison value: 6350.82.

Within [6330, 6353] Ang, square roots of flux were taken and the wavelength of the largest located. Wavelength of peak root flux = 6350.82 Ang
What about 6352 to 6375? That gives 6352.29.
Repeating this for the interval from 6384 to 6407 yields 6406.64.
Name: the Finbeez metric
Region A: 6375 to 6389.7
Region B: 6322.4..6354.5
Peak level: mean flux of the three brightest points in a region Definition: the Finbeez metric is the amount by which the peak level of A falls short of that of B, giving 16.2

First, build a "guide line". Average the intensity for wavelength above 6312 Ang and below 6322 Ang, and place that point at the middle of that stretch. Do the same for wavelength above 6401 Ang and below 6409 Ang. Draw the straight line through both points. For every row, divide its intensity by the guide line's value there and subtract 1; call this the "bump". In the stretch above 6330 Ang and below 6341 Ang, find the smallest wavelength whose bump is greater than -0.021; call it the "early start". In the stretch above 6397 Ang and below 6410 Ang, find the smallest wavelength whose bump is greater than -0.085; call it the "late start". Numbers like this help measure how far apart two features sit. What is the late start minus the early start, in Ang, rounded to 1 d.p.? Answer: 67.4 Ang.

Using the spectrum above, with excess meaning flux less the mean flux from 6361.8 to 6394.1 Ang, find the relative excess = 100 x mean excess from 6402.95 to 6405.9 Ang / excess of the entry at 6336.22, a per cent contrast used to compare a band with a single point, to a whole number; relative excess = 137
